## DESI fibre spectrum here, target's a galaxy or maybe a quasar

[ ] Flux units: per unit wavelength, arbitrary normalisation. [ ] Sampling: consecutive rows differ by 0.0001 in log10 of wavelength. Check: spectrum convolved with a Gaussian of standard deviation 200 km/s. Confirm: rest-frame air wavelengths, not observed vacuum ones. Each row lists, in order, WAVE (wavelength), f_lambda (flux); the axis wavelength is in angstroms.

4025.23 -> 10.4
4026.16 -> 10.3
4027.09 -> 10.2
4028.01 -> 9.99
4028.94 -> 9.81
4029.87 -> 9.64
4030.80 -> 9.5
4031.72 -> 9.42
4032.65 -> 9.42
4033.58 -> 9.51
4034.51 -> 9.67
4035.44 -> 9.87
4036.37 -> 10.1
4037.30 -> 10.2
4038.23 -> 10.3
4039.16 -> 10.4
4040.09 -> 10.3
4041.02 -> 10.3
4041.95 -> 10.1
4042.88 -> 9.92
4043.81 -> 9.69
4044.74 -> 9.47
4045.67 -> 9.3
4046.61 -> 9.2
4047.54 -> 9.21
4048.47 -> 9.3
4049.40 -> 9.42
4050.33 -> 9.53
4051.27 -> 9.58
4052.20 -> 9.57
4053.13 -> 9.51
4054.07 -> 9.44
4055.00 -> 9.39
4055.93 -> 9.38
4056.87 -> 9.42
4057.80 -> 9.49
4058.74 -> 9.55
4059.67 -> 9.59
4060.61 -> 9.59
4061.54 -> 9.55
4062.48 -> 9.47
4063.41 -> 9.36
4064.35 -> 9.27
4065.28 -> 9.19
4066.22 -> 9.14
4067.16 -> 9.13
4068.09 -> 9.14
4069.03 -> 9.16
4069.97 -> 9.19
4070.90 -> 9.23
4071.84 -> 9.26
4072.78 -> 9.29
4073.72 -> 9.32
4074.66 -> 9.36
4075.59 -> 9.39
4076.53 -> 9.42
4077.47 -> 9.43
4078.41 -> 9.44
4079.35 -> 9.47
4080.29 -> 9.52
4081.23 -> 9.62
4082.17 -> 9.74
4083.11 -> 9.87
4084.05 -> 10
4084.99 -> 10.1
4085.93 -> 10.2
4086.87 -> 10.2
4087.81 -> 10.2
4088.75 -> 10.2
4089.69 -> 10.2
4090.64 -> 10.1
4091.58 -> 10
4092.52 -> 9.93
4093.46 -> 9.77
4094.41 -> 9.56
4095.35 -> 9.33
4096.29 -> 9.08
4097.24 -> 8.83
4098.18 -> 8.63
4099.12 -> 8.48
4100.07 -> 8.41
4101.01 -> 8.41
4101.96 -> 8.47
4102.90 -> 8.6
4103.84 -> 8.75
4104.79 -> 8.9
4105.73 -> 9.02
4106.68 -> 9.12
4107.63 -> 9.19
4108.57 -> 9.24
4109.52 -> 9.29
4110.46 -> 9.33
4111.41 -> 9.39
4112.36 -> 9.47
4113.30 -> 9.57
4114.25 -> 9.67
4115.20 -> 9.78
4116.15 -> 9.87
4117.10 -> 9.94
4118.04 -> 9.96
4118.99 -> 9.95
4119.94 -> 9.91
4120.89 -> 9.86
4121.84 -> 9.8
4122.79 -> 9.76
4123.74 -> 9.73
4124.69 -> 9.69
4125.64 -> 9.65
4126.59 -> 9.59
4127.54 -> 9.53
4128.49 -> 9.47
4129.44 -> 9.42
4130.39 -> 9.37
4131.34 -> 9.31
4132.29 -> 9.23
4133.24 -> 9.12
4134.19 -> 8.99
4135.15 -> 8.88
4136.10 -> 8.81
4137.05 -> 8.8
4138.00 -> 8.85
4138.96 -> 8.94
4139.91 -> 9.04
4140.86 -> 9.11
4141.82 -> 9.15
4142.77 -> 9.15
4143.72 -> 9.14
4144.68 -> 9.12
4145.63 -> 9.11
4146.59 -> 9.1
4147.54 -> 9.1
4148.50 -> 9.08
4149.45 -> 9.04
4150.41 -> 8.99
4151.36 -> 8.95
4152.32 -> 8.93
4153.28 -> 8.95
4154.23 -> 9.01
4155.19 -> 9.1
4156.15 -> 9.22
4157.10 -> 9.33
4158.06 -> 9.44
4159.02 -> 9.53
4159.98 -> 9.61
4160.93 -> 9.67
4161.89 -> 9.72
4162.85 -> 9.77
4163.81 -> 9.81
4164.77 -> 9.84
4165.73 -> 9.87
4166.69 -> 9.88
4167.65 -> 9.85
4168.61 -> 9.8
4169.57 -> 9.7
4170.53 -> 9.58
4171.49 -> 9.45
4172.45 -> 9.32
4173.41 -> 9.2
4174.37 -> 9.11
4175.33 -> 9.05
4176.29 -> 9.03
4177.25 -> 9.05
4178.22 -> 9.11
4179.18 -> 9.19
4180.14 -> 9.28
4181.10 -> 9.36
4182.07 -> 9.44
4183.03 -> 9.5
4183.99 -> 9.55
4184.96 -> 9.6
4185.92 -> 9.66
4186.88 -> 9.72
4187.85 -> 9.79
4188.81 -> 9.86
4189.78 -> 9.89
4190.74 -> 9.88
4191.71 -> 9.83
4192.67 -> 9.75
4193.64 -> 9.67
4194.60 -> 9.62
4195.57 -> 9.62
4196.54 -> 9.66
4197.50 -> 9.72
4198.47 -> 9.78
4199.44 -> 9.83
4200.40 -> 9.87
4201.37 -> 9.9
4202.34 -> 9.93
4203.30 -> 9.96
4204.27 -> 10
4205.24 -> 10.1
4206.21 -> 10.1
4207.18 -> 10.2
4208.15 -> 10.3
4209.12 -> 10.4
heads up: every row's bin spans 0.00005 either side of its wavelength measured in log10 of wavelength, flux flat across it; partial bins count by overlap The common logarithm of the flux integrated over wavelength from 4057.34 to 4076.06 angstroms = 2.24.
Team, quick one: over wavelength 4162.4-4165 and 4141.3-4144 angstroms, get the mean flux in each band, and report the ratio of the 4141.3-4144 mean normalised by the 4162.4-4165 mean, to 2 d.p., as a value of 0.93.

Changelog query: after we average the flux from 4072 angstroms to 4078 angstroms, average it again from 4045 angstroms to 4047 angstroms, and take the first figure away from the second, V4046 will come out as -0.1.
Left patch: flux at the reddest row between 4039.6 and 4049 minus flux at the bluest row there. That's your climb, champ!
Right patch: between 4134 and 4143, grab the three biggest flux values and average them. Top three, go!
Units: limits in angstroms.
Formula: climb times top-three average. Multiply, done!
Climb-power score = -9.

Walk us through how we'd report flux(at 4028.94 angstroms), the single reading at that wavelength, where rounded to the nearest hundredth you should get 9.81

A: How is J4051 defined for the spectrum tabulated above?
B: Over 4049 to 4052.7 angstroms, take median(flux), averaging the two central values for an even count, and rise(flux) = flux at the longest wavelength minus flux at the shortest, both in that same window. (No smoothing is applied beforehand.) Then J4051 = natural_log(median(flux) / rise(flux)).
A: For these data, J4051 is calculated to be 4.2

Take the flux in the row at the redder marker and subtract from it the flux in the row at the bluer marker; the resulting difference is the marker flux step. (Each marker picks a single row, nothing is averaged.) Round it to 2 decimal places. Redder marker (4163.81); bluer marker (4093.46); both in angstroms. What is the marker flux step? 0.04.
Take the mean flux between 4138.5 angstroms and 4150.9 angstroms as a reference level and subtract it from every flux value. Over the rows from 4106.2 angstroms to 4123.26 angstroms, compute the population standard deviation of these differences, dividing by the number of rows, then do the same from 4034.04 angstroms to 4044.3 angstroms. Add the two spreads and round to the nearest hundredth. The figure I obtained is 0.53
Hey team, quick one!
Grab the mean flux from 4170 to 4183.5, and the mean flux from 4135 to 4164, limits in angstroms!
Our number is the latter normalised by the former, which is 0.99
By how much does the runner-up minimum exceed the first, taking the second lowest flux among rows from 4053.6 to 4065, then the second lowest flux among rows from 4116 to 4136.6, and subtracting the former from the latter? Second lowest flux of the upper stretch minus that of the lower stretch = -0.5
